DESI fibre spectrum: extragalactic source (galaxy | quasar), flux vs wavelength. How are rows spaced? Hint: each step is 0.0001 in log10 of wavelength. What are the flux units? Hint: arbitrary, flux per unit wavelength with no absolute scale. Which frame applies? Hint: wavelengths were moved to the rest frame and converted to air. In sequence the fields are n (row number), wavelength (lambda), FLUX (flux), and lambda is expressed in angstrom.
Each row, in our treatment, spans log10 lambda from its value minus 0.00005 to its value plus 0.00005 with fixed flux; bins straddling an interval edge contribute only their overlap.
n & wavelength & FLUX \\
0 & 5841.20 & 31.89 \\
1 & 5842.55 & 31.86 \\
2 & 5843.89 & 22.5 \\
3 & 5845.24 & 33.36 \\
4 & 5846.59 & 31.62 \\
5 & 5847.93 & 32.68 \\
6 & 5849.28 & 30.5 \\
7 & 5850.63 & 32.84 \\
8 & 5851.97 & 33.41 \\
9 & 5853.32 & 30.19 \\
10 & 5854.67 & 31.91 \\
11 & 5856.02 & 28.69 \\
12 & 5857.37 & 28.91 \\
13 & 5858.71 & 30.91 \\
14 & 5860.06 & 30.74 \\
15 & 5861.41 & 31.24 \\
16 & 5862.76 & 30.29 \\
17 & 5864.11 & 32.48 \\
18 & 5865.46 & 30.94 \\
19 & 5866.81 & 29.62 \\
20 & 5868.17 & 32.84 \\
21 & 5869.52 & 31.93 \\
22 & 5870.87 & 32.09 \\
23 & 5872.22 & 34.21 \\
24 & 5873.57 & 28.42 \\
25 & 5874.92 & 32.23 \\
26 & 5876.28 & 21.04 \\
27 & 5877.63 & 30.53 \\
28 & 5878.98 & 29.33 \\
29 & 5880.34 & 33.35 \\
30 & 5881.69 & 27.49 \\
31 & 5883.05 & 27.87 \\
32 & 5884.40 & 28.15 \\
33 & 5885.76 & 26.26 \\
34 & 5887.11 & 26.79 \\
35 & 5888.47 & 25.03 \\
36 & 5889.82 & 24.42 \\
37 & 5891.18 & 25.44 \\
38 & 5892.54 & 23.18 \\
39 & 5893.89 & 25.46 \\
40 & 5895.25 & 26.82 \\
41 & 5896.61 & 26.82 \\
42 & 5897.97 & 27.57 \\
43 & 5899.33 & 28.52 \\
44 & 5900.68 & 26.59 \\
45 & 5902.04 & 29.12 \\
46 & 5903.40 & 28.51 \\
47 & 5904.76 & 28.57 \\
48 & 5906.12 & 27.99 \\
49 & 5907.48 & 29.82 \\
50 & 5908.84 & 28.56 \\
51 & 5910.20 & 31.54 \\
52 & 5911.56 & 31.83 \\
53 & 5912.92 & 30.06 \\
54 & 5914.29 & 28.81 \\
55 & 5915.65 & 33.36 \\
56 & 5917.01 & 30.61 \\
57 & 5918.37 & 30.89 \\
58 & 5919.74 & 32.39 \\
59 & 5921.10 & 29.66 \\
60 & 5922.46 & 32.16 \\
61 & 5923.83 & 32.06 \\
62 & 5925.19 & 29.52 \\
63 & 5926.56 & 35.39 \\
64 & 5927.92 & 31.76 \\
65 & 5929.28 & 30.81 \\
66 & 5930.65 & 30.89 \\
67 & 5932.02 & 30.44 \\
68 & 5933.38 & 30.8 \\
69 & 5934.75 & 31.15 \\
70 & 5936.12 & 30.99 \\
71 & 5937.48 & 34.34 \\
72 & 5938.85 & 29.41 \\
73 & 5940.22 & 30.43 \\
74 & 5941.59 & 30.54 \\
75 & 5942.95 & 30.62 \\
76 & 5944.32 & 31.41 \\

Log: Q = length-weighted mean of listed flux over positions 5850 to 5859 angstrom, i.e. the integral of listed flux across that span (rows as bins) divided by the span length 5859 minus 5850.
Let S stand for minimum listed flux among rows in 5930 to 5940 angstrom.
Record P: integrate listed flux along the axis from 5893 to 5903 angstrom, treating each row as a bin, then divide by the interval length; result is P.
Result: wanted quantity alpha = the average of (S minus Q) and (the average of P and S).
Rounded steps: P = 27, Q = 31.0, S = 29.41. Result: 13.4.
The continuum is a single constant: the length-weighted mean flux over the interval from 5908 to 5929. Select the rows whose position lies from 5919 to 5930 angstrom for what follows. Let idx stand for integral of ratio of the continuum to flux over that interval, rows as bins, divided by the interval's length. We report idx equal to 0.99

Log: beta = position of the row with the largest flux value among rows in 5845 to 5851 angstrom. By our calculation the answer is 5845.24 angstrom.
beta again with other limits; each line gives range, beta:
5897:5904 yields 5902.04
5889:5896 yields 5895.25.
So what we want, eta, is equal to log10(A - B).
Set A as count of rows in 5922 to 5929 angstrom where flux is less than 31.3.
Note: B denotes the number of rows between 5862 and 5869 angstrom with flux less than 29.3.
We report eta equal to 0.00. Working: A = 1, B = 0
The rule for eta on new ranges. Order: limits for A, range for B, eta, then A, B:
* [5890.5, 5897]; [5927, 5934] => 0.70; 5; 0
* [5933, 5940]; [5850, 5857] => 0.48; 4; 1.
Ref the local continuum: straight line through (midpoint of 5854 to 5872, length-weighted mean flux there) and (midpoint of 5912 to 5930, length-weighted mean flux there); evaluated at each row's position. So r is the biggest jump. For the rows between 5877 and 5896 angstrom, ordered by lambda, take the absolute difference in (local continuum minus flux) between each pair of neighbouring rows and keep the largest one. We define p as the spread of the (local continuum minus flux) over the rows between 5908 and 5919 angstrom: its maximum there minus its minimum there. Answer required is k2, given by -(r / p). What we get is -1.2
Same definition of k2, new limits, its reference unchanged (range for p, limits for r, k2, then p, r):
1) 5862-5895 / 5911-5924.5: -0.3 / 13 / 4.5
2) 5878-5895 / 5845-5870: -0.3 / 10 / 3.2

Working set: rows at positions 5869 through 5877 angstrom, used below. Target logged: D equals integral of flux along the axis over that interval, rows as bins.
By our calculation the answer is 240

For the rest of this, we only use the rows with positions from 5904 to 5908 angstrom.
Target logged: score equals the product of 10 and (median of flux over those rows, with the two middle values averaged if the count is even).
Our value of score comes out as 286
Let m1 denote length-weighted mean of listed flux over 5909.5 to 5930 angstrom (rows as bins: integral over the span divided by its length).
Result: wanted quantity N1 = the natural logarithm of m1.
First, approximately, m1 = 31.4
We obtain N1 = 3.45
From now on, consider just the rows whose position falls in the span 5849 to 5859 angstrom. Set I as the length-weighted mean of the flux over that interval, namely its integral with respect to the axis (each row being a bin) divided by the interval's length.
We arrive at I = 31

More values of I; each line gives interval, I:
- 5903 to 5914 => 30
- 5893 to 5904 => 27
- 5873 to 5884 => 29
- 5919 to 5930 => 32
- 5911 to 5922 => 31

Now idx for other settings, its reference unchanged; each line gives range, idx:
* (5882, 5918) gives 1.12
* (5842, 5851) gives 1.03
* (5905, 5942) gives 1.01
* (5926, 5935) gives 0.99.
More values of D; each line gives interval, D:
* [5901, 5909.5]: 244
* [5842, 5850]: 243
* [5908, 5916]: 244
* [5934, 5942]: 249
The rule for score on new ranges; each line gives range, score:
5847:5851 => 327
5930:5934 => 308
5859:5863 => 307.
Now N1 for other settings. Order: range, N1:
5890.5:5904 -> 3.29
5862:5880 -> 3.42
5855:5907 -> 3.36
